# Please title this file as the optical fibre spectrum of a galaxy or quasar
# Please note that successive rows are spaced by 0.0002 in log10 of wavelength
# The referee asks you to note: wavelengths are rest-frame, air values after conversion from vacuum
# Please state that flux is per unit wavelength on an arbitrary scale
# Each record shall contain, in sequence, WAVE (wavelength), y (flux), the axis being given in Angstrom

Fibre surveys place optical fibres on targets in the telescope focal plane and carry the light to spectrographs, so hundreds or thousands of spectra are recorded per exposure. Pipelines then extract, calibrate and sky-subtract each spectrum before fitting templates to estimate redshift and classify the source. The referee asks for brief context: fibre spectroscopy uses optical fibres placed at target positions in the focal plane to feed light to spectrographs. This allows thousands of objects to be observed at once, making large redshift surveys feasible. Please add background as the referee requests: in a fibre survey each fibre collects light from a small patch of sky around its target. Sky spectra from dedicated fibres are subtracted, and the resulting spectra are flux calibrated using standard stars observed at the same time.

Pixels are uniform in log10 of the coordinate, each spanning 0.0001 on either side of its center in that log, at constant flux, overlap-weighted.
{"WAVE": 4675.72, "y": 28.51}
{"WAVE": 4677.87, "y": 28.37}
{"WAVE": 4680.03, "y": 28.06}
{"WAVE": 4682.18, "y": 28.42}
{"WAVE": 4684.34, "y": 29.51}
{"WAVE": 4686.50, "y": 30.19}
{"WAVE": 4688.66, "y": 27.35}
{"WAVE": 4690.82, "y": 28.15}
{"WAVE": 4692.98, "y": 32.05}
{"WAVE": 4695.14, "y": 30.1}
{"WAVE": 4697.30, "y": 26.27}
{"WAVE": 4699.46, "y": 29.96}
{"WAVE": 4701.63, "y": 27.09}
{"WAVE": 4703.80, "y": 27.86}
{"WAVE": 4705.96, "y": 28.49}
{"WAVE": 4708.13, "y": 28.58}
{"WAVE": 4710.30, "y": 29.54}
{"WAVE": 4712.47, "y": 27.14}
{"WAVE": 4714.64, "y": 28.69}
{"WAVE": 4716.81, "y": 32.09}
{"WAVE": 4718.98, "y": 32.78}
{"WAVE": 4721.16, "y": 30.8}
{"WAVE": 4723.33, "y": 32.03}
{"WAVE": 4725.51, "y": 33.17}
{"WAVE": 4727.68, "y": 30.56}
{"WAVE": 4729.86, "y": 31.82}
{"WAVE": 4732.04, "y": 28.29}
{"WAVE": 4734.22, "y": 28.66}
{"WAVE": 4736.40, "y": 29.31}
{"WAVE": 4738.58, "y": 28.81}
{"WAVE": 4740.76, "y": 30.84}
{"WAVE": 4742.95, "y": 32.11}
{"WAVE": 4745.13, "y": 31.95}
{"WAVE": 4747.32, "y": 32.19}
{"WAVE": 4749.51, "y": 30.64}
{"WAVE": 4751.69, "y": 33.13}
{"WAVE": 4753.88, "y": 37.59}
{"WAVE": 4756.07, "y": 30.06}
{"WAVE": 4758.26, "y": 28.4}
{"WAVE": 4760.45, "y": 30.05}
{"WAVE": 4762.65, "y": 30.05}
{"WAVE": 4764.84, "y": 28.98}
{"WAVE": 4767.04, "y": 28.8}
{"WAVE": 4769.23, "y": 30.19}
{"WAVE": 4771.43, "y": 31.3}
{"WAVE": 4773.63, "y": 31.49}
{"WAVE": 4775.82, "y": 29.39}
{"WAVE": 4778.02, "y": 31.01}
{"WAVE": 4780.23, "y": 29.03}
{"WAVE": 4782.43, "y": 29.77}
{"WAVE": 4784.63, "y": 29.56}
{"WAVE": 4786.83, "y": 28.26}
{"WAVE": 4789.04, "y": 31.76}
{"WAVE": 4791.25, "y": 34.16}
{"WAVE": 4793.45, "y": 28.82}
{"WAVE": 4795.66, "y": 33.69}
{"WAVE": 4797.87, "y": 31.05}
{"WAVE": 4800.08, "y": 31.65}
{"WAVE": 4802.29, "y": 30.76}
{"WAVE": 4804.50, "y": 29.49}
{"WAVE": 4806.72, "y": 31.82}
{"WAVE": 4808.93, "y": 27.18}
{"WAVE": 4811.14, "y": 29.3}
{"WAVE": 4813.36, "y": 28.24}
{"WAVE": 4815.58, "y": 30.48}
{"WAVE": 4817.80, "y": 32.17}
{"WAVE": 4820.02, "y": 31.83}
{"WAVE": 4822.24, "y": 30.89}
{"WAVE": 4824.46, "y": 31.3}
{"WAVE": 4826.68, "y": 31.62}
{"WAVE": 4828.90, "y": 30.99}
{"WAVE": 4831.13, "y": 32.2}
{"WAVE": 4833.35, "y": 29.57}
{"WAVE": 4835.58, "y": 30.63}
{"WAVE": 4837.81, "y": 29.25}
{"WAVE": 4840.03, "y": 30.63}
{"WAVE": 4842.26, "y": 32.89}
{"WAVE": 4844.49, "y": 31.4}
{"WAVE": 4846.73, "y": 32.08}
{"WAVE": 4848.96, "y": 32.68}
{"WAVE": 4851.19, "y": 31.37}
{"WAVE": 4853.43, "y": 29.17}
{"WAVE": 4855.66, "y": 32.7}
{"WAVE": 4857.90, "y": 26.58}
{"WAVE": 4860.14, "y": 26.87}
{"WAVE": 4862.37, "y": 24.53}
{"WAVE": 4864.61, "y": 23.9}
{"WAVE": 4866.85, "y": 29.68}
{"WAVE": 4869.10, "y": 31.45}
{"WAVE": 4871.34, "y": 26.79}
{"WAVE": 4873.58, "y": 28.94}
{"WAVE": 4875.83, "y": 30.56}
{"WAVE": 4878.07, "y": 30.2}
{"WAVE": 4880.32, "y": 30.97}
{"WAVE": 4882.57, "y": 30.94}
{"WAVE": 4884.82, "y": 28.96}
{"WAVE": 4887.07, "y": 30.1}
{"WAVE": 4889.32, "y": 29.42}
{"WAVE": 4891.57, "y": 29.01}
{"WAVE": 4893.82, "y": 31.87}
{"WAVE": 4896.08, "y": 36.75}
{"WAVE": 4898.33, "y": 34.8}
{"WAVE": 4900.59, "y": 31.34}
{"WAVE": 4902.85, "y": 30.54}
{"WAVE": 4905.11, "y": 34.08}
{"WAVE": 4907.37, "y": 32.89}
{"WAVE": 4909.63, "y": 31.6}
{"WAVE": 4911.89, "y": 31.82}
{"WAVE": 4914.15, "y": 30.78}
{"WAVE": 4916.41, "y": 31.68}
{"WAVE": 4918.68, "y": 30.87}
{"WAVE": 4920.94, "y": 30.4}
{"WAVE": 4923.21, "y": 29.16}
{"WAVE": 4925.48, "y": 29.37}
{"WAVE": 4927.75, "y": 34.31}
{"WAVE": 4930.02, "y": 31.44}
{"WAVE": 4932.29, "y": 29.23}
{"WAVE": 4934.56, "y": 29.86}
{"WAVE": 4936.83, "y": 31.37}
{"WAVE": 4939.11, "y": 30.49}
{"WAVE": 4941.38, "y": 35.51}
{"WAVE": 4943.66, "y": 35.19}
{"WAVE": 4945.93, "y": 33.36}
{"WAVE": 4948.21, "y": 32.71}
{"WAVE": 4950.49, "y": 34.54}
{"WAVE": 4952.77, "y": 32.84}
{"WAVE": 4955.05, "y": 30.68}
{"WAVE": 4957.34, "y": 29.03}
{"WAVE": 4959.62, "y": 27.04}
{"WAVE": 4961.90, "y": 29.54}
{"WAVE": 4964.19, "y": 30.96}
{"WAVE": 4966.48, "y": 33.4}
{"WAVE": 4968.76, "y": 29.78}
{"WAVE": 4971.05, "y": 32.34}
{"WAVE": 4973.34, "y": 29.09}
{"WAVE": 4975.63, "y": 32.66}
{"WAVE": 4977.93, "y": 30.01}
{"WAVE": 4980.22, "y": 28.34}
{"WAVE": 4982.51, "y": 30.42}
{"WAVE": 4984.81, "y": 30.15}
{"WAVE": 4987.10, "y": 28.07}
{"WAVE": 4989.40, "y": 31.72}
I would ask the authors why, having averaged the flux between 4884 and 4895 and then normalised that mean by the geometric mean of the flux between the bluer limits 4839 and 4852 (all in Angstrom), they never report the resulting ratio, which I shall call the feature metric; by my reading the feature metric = 0.94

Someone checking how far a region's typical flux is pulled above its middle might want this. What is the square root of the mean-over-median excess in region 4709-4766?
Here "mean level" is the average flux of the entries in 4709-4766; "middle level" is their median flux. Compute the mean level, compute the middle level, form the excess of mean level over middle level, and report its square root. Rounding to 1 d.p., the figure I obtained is 0.4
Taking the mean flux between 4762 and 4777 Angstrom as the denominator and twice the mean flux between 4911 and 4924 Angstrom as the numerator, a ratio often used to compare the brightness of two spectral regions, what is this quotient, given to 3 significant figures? 2.05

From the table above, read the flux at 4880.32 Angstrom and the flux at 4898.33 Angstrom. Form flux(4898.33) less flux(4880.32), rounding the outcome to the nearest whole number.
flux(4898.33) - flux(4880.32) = 4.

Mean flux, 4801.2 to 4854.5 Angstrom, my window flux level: 30.7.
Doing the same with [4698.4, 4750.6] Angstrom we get 30.1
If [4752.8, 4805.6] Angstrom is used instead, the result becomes 30.6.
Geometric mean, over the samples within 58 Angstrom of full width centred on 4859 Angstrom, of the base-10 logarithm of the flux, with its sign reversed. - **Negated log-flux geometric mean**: -1.47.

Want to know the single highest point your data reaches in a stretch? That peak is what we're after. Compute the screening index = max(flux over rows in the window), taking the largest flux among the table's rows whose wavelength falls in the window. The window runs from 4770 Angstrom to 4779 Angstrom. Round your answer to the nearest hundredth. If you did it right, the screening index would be 31.49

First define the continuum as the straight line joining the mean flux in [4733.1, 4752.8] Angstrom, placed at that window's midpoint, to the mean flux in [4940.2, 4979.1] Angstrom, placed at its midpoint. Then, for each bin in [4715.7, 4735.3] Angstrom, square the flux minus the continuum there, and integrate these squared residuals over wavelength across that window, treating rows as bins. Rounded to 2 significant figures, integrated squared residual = 55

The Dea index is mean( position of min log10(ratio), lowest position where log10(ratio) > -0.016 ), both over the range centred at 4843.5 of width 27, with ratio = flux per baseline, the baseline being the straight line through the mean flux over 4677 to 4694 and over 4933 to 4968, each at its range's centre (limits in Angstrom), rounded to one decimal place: 4842.3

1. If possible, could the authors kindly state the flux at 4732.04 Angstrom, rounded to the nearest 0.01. 28.29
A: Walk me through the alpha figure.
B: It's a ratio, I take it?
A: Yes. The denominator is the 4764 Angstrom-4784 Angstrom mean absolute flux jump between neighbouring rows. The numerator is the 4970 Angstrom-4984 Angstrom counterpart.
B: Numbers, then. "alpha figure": 2.3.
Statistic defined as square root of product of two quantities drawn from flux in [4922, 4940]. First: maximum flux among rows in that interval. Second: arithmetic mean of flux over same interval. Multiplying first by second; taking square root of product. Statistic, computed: 32.4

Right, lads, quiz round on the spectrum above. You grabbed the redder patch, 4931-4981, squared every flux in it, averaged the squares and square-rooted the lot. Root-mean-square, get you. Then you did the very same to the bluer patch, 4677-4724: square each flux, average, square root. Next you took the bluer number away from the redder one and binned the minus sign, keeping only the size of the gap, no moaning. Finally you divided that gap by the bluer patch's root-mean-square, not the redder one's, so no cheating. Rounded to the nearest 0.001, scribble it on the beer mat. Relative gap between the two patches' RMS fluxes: 0.070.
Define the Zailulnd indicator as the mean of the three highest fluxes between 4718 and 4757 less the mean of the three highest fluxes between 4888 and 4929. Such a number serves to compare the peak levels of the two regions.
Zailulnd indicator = -0.7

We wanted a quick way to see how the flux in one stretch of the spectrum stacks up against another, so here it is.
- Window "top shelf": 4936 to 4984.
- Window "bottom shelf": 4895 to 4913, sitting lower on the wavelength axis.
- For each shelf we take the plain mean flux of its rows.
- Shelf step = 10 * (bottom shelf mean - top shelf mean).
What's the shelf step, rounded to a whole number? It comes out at 16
